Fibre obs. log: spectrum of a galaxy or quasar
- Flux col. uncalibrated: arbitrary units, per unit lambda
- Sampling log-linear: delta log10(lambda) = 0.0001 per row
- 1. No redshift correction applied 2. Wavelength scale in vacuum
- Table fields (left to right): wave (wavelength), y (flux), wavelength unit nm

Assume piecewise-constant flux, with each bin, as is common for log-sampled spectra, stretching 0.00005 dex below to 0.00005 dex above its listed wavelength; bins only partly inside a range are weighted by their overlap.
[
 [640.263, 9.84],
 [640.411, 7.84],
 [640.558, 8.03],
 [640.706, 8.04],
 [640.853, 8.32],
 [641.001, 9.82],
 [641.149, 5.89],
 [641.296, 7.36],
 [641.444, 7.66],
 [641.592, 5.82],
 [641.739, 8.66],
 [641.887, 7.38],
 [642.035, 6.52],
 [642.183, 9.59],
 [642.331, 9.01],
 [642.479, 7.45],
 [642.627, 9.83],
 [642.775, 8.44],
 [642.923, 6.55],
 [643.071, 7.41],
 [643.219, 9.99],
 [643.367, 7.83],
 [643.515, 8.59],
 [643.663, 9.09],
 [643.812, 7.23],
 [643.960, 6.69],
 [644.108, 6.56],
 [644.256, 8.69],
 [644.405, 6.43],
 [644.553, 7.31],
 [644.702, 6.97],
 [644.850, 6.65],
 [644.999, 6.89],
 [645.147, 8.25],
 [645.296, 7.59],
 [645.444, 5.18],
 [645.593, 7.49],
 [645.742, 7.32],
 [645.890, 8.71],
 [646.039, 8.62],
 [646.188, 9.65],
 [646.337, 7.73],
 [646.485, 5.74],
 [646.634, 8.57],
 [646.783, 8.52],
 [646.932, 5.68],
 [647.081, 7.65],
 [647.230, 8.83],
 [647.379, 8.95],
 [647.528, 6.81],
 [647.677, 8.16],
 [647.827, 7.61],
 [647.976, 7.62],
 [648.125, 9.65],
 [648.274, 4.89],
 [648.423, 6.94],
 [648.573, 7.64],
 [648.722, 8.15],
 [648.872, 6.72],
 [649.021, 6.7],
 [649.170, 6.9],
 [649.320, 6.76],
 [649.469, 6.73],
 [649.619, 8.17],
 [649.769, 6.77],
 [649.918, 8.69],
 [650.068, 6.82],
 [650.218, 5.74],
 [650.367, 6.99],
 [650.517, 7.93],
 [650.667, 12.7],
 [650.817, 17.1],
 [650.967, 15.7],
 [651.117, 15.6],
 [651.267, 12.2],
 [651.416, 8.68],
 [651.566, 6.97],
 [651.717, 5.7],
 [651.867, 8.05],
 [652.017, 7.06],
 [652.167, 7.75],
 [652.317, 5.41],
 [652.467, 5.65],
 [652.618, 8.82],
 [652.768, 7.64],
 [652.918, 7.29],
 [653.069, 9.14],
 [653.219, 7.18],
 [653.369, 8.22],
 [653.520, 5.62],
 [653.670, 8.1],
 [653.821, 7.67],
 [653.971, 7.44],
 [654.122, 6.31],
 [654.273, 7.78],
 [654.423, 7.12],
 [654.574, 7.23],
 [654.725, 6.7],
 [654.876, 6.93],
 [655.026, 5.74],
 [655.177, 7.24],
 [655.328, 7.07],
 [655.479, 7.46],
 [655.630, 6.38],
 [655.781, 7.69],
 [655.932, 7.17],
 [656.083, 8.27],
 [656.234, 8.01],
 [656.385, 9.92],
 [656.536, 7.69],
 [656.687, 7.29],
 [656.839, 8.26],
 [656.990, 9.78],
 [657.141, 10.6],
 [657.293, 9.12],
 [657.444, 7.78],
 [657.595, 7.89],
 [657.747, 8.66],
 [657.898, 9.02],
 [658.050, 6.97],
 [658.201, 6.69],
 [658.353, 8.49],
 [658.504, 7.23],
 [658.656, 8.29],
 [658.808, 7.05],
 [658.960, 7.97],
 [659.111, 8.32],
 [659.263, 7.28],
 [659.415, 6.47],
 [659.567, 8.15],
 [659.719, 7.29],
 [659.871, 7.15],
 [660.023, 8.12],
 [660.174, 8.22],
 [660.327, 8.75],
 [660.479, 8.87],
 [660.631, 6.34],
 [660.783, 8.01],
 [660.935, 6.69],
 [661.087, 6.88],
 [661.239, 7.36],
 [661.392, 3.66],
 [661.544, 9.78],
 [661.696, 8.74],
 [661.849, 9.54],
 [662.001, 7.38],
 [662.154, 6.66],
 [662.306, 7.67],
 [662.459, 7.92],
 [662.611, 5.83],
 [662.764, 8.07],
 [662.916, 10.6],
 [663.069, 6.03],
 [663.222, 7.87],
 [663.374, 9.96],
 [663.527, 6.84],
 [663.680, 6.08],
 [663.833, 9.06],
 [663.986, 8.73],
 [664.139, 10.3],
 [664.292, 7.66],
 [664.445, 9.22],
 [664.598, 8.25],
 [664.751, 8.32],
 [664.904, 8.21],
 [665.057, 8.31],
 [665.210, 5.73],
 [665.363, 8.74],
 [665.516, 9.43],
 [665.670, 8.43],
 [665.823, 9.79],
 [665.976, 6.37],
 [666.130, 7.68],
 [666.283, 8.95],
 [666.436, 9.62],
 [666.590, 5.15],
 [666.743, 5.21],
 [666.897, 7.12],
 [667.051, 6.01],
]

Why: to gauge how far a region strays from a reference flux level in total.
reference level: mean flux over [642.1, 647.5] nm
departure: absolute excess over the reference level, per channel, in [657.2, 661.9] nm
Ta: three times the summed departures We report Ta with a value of 83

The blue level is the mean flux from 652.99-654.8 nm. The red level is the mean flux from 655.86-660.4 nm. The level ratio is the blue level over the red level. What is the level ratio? 0.91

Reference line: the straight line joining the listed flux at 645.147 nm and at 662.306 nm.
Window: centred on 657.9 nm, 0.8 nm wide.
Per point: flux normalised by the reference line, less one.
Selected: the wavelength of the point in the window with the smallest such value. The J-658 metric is 658.201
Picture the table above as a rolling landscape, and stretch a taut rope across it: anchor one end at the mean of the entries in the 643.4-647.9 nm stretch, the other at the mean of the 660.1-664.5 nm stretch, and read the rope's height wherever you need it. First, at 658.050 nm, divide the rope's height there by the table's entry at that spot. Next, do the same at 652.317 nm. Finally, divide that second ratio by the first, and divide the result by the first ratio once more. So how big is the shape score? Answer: 1.1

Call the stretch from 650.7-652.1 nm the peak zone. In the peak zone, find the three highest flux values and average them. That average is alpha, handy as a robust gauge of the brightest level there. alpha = 16.1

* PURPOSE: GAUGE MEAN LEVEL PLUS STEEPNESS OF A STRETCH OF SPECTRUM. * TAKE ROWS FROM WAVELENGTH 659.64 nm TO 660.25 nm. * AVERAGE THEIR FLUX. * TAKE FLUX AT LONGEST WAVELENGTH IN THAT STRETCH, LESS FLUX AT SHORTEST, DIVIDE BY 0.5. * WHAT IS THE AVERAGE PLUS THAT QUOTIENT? 9.6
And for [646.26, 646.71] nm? 9.0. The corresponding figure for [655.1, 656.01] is 7.0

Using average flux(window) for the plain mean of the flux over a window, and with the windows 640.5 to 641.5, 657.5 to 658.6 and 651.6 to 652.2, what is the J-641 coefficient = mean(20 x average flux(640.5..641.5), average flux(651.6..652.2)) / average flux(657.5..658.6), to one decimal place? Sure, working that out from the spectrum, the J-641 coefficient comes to 10.5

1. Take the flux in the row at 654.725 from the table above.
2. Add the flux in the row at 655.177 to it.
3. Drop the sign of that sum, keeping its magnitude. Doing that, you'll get 13.9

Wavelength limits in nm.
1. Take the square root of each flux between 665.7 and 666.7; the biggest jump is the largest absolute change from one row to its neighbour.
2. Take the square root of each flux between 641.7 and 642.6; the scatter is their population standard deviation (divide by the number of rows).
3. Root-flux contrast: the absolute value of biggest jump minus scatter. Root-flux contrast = 0.6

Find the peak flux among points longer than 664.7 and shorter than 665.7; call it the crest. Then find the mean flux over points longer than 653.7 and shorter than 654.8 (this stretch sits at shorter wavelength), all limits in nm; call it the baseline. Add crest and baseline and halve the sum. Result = 8.3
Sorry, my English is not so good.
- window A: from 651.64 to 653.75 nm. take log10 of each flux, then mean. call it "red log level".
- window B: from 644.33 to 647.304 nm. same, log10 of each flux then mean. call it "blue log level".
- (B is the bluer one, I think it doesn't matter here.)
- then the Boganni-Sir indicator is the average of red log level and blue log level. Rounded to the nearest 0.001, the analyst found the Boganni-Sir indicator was 0.862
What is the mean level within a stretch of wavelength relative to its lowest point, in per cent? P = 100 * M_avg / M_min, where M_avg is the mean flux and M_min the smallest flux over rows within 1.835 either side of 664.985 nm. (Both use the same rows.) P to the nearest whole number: 157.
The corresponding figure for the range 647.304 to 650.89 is 163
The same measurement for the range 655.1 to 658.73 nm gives 126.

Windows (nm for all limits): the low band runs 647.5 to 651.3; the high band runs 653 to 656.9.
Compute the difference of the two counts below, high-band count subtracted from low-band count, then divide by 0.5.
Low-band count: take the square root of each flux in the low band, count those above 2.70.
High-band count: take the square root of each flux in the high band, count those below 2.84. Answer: -12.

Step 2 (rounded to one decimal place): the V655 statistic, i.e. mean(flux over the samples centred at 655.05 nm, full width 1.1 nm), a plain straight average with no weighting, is 6.9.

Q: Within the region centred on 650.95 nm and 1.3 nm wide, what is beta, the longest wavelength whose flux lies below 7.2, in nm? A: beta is 651.566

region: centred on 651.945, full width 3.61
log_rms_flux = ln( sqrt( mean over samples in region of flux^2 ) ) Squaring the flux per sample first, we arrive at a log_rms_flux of 2.24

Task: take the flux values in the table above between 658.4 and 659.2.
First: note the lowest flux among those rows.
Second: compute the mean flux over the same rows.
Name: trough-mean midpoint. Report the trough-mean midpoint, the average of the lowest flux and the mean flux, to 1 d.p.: 7.4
